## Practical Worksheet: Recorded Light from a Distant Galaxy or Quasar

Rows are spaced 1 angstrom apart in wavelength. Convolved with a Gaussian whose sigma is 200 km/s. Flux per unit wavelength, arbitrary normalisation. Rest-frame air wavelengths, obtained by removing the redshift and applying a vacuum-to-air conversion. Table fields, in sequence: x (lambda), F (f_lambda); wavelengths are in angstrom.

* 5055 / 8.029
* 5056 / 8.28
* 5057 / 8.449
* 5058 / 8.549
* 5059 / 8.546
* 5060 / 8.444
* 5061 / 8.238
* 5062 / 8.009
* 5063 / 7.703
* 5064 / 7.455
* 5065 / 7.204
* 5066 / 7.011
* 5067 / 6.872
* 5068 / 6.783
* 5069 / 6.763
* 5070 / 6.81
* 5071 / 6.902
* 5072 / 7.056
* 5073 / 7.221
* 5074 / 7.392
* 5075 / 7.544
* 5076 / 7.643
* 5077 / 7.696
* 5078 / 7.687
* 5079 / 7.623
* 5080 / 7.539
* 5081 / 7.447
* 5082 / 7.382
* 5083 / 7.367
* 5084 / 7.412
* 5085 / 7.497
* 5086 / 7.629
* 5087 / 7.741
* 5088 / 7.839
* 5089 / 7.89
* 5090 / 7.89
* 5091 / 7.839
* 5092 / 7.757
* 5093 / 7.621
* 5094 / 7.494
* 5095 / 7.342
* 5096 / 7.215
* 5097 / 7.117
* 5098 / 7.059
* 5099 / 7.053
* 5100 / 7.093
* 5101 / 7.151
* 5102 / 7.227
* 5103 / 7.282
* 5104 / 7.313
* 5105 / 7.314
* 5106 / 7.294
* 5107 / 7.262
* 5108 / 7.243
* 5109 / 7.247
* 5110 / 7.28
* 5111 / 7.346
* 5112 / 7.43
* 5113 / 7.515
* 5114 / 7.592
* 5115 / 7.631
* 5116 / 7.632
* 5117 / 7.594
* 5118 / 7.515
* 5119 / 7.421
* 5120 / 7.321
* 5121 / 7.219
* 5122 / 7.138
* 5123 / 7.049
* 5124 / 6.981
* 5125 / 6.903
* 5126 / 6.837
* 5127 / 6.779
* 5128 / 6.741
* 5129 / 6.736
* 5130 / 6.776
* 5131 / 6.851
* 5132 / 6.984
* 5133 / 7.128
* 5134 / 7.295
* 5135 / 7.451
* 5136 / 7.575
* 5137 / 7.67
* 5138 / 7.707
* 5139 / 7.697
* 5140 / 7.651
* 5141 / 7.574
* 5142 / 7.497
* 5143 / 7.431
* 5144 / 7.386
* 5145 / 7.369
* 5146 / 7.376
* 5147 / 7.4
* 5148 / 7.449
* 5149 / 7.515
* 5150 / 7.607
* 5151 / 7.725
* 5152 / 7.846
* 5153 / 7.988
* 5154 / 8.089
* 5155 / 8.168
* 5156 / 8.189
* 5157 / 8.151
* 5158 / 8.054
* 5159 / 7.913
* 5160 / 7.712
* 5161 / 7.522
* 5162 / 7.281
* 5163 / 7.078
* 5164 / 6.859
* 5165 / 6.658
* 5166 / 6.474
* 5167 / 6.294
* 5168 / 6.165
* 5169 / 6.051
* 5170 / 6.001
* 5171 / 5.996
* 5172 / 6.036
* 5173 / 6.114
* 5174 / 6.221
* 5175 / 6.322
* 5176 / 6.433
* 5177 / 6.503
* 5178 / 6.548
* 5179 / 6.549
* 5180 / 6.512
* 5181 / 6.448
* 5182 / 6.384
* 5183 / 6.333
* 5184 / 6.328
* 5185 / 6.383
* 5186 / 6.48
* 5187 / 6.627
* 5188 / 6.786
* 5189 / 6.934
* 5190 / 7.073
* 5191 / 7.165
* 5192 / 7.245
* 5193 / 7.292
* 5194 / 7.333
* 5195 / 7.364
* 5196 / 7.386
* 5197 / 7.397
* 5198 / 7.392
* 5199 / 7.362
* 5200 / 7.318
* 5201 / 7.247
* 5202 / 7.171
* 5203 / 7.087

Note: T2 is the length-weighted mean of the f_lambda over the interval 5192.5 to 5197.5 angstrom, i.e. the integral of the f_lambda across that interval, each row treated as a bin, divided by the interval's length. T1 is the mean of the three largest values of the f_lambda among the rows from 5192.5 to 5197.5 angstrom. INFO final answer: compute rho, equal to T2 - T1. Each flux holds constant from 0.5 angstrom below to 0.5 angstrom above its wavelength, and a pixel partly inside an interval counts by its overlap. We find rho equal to -0.03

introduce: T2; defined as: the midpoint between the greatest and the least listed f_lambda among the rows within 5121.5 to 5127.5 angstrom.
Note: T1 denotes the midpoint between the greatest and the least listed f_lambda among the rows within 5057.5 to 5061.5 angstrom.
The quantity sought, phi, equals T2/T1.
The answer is 0.83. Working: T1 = 8.39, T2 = 7.0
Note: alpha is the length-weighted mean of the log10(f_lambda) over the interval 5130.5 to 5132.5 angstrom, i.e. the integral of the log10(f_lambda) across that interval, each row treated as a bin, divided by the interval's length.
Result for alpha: 0.840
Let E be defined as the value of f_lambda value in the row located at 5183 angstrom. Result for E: 6.333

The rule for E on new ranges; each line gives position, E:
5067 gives 6.872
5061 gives 8.238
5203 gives 7.087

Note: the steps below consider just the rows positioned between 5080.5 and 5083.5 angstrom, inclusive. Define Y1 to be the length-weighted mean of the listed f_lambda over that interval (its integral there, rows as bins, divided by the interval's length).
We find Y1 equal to 7.4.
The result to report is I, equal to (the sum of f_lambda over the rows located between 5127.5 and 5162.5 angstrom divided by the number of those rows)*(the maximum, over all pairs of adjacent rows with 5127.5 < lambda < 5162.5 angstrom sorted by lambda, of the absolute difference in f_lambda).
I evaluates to 1.8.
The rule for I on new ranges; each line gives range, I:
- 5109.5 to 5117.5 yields 0.6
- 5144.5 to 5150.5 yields 0.7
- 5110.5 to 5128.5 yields 0.7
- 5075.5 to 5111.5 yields 1.1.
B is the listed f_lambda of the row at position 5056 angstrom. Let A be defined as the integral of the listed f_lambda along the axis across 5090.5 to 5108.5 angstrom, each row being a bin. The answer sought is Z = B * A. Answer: 1090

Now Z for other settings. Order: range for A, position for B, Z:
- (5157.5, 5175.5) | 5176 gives 777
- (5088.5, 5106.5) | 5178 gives 871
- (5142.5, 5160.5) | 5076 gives 1065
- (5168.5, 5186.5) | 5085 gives 852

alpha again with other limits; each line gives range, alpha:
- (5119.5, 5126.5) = 0.849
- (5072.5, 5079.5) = 0.877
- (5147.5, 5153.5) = 0.886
